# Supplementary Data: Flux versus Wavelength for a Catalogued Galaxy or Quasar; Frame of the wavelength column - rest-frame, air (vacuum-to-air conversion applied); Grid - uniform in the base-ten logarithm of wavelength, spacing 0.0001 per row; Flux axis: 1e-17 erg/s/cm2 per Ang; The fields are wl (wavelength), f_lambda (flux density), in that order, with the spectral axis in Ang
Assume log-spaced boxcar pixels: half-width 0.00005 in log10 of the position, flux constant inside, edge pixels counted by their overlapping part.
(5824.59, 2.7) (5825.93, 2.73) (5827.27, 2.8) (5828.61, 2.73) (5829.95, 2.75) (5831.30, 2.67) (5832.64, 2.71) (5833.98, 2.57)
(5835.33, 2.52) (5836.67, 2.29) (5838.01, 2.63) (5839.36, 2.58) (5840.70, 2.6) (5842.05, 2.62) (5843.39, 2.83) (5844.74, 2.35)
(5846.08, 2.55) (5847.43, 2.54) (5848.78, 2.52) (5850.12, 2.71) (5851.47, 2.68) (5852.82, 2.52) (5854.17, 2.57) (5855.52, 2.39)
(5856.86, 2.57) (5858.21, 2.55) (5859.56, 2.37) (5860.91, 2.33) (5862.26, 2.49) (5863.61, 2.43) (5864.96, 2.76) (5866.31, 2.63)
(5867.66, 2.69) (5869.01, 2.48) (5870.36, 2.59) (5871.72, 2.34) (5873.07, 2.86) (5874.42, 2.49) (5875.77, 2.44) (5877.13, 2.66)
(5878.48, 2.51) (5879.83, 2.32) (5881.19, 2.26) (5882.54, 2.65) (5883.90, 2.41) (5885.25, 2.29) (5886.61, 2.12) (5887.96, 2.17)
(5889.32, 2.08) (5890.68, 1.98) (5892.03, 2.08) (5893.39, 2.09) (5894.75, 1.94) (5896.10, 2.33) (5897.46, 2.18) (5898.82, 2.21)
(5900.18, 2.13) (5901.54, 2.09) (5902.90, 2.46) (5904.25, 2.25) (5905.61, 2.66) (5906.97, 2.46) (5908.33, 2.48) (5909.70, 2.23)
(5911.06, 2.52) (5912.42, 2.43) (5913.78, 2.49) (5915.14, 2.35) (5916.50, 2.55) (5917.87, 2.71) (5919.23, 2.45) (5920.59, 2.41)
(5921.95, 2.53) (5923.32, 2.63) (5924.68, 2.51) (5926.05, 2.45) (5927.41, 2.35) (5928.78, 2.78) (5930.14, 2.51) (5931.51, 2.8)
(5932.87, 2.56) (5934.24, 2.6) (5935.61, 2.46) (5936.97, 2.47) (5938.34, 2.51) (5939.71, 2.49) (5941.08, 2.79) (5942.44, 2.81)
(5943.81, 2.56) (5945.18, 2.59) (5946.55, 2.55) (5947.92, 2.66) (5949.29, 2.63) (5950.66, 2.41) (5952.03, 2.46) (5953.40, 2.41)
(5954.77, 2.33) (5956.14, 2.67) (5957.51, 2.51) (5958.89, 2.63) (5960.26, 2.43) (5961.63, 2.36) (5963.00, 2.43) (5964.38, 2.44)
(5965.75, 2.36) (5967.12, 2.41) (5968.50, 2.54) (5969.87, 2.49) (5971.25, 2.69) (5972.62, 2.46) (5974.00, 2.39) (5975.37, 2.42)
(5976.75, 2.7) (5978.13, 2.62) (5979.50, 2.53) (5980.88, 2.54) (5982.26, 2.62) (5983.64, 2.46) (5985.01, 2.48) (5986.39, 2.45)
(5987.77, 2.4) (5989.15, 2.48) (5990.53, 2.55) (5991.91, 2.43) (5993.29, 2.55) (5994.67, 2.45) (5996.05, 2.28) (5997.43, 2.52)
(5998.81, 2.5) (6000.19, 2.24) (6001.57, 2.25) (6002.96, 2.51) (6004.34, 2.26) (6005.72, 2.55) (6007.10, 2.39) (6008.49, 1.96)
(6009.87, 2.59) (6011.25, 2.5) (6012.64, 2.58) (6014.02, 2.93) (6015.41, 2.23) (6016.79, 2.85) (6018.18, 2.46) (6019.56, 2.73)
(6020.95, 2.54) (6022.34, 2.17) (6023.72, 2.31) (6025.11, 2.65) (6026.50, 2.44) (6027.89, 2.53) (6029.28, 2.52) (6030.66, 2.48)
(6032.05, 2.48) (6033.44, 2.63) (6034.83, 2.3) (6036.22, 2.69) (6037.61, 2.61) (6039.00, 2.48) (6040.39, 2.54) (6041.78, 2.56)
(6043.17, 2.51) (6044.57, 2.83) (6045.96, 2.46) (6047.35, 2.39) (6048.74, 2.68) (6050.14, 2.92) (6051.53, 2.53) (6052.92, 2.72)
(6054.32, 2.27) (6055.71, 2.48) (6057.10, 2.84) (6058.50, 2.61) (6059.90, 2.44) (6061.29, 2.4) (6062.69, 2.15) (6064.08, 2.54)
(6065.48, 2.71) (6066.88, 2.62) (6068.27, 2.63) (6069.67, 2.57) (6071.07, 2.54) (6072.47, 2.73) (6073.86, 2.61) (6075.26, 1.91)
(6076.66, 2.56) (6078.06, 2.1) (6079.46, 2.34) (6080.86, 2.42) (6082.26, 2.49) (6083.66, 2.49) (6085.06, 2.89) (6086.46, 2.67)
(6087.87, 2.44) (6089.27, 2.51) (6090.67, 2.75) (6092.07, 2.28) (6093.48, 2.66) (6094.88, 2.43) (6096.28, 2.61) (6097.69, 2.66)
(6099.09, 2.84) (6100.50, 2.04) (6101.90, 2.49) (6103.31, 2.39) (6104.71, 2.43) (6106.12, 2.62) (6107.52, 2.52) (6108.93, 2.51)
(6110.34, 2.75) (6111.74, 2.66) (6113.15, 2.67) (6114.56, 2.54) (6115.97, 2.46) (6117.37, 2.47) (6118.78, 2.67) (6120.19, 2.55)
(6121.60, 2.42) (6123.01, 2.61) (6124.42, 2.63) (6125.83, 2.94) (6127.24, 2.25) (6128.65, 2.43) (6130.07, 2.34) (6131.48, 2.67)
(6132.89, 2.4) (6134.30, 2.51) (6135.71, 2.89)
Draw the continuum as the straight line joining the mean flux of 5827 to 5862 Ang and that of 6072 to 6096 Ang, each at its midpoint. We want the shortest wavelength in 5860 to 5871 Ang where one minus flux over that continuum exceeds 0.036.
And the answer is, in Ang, 5860.91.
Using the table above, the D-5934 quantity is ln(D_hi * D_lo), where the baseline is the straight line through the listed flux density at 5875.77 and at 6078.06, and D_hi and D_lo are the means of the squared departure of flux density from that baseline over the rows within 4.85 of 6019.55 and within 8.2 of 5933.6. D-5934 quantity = -4.7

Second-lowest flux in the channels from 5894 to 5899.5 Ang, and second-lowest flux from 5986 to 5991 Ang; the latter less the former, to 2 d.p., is 0.27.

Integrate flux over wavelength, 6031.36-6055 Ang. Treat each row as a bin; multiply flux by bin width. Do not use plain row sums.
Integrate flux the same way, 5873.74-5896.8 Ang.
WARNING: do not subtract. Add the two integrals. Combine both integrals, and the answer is 113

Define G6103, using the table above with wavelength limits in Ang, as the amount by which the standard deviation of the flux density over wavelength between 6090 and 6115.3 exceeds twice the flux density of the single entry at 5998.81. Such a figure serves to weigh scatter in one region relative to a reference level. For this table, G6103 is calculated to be -4.81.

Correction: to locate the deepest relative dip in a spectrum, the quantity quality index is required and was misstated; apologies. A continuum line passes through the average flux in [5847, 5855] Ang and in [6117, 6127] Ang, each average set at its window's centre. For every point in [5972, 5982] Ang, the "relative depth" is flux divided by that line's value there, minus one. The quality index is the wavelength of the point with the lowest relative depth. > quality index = 5974.00 Ang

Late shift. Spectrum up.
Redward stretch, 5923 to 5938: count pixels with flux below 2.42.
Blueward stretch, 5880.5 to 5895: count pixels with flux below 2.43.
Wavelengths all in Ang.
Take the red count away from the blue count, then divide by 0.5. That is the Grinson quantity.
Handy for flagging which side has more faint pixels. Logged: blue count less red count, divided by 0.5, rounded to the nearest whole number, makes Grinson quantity 18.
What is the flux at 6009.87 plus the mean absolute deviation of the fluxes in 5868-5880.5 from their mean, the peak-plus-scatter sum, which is 2.711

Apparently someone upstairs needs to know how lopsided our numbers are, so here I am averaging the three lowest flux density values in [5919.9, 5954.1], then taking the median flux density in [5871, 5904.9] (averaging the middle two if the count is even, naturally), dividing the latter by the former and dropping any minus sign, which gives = 0.95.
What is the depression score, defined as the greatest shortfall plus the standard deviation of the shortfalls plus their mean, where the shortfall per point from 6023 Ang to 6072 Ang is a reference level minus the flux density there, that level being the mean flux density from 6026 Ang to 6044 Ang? 0.51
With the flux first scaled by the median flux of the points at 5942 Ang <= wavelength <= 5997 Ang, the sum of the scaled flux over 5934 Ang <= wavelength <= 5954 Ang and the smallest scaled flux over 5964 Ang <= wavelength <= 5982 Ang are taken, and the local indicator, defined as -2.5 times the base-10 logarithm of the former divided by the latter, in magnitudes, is -3.0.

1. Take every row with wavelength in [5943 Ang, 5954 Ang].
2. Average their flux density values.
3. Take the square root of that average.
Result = 1.59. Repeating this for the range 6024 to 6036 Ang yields 1.58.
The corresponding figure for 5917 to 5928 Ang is 1.58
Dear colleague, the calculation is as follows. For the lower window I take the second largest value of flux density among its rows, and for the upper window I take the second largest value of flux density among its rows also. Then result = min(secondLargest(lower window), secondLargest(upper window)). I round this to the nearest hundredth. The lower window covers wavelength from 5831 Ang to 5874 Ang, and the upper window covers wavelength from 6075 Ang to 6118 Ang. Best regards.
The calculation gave 2.83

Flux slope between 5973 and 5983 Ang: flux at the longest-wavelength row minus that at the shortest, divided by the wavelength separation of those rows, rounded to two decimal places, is 0.03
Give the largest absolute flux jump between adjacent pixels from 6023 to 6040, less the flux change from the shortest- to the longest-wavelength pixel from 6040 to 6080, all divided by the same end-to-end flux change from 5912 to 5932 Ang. 1.6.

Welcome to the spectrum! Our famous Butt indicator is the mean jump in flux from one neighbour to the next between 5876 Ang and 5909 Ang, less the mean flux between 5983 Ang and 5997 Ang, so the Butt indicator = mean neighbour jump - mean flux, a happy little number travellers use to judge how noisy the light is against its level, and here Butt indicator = -2.29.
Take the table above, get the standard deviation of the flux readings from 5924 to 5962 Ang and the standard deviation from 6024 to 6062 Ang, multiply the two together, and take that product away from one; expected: 0.979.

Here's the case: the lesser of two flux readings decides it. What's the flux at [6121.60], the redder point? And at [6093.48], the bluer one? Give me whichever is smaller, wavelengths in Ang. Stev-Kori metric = 2.42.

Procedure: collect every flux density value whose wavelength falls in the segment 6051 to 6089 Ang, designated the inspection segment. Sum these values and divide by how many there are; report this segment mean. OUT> 2.507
